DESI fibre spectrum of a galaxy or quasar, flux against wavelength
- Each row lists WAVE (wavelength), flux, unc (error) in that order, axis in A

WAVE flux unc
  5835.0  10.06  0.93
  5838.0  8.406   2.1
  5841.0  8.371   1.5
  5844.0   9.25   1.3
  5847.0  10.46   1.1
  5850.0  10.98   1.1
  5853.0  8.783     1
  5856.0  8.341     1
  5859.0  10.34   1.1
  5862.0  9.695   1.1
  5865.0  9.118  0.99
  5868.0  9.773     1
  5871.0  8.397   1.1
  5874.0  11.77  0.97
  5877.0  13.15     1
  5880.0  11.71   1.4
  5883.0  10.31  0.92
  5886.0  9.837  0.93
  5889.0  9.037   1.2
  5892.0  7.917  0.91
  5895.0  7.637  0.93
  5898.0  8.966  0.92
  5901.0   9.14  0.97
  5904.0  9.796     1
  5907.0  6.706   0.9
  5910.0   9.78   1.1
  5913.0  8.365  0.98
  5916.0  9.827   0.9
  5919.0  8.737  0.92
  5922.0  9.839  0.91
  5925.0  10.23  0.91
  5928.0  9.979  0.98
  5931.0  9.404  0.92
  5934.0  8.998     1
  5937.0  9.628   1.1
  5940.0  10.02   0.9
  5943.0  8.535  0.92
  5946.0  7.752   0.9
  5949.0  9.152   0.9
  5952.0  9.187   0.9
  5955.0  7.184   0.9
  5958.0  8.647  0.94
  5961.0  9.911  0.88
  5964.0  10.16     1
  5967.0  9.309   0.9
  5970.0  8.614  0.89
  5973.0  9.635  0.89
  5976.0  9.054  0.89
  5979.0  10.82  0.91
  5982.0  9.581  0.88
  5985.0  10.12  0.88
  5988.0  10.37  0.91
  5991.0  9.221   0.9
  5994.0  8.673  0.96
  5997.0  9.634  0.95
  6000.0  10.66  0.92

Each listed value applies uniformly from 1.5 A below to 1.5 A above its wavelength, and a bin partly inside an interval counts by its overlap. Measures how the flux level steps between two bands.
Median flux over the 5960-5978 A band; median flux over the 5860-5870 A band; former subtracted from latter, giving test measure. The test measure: 0.22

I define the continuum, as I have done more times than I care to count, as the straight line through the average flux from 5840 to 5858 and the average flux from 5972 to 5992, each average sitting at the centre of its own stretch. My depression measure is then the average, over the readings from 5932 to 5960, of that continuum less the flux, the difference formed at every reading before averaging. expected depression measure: 0.91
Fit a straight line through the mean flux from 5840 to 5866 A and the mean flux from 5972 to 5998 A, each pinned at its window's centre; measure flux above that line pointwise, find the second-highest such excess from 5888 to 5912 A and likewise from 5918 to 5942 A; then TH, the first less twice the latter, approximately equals -0.6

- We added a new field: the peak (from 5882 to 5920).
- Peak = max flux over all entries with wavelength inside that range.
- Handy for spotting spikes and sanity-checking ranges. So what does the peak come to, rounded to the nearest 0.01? 10.31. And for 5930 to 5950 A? 10.02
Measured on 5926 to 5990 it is 10.82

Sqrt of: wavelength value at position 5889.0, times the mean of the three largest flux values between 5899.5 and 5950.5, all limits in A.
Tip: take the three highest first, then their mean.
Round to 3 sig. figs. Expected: 9.54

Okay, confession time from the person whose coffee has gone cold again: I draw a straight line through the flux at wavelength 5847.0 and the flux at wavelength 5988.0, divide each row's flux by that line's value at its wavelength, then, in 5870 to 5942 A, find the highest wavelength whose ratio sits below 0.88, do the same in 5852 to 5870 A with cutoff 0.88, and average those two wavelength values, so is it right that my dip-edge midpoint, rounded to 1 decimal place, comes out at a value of 5899.5 A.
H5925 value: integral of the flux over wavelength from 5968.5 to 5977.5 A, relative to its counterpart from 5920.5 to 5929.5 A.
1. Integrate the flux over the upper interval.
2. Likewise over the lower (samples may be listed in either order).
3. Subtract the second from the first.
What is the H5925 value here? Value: -8.2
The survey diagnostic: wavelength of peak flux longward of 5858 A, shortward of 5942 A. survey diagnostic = 5877.0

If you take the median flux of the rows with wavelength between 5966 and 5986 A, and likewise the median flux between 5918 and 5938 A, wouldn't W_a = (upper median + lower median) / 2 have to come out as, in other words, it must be 9.6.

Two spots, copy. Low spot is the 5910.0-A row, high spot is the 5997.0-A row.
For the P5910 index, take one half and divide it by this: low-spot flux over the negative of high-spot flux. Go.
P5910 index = -0.49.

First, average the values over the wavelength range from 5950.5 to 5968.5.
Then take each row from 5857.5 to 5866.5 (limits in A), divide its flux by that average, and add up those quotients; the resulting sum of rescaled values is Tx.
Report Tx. 3.22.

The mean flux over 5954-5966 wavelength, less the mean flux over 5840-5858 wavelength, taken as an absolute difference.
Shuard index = 0.4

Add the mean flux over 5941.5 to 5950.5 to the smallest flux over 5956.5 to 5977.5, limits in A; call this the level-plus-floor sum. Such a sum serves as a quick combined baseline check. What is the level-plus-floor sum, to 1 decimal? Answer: 17.1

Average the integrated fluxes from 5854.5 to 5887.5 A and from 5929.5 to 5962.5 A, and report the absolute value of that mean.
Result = 316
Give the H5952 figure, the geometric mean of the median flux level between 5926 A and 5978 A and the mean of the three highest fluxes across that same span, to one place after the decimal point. 9.6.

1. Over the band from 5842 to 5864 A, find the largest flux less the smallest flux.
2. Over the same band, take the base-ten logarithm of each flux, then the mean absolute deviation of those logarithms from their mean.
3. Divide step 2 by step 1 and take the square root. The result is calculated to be 0.115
